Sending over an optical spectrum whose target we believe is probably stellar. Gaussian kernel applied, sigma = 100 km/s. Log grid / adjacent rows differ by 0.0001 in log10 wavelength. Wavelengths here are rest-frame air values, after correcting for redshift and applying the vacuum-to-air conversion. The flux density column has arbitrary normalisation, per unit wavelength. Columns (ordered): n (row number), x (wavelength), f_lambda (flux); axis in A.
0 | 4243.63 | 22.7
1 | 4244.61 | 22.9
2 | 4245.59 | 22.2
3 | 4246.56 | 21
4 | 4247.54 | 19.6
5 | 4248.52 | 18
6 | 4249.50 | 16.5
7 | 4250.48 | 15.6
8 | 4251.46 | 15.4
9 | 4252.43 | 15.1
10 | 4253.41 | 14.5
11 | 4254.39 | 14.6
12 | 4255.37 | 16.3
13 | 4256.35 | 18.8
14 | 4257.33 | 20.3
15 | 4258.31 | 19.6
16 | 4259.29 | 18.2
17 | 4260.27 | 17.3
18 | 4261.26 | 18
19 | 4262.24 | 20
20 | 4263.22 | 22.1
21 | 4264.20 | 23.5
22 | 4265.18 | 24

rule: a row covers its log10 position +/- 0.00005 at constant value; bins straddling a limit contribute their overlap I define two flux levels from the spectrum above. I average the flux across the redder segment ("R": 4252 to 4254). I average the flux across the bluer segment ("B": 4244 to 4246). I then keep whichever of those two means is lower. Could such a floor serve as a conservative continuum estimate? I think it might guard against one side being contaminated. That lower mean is 14.8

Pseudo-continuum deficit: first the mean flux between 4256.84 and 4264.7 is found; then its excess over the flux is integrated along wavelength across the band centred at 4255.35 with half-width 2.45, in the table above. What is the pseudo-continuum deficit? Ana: 15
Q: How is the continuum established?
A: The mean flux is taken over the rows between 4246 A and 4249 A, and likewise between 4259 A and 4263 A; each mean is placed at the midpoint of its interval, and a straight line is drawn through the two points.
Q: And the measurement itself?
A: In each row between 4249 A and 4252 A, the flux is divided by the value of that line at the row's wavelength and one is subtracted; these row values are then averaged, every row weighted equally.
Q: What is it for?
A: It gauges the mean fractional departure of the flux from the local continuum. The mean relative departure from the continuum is -0.18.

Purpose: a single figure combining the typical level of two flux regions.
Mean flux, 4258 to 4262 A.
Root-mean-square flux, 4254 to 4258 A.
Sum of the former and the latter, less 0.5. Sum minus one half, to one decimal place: 35.4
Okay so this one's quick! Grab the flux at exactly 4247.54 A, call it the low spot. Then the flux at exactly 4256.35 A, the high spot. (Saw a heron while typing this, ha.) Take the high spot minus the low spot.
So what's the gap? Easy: -0.8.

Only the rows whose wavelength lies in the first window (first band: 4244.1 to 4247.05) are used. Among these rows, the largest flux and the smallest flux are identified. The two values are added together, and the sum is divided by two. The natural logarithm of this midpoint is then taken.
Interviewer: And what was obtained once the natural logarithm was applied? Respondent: 3.09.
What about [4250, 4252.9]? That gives 2.73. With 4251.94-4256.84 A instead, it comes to 2.81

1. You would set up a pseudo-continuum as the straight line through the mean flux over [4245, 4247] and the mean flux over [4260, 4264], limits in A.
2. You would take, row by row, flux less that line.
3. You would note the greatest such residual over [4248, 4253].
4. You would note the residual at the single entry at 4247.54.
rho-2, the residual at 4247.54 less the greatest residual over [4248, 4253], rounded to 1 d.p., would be 1.5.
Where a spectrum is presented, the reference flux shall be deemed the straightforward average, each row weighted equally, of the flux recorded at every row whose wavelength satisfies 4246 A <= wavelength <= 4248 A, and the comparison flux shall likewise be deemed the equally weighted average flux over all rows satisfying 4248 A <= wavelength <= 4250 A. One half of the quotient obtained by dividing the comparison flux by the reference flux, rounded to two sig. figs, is 0.42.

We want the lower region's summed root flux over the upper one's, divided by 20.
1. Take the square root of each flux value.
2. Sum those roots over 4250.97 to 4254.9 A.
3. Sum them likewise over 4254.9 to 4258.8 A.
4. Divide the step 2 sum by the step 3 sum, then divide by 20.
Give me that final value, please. 0.045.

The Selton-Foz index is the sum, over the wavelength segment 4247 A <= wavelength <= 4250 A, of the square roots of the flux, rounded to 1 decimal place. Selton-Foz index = 12.7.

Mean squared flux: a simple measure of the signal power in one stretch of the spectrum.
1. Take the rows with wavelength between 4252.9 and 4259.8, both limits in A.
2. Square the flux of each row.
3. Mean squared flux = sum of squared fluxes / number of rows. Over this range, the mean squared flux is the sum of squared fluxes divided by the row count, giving 310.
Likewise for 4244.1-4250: 406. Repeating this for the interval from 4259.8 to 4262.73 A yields 341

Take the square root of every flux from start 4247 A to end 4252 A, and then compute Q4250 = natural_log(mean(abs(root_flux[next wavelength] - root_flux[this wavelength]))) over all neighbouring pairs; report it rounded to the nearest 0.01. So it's -2.07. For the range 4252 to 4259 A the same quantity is -1.95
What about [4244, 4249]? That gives -2.00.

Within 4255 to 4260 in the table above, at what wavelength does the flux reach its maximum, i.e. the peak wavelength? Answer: 4257.33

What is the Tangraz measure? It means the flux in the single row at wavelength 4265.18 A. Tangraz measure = 24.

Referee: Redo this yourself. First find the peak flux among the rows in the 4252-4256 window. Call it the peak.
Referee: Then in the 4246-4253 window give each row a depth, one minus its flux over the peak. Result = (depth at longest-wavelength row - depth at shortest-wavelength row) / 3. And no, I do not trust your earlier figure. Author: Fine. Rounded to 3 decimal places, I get 0.121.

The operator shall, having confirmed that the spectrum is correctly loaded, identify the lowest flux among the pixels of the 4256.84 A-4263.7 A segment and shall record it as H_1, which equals 17.3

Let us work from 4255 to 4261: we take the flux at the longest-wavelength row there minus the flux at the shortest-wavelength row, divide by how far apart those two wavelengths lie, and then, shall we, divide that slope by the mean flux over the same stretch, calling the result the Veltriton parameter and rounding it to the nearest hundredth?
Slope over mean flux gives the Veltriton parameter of 0.01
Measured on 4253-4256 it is 0.06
